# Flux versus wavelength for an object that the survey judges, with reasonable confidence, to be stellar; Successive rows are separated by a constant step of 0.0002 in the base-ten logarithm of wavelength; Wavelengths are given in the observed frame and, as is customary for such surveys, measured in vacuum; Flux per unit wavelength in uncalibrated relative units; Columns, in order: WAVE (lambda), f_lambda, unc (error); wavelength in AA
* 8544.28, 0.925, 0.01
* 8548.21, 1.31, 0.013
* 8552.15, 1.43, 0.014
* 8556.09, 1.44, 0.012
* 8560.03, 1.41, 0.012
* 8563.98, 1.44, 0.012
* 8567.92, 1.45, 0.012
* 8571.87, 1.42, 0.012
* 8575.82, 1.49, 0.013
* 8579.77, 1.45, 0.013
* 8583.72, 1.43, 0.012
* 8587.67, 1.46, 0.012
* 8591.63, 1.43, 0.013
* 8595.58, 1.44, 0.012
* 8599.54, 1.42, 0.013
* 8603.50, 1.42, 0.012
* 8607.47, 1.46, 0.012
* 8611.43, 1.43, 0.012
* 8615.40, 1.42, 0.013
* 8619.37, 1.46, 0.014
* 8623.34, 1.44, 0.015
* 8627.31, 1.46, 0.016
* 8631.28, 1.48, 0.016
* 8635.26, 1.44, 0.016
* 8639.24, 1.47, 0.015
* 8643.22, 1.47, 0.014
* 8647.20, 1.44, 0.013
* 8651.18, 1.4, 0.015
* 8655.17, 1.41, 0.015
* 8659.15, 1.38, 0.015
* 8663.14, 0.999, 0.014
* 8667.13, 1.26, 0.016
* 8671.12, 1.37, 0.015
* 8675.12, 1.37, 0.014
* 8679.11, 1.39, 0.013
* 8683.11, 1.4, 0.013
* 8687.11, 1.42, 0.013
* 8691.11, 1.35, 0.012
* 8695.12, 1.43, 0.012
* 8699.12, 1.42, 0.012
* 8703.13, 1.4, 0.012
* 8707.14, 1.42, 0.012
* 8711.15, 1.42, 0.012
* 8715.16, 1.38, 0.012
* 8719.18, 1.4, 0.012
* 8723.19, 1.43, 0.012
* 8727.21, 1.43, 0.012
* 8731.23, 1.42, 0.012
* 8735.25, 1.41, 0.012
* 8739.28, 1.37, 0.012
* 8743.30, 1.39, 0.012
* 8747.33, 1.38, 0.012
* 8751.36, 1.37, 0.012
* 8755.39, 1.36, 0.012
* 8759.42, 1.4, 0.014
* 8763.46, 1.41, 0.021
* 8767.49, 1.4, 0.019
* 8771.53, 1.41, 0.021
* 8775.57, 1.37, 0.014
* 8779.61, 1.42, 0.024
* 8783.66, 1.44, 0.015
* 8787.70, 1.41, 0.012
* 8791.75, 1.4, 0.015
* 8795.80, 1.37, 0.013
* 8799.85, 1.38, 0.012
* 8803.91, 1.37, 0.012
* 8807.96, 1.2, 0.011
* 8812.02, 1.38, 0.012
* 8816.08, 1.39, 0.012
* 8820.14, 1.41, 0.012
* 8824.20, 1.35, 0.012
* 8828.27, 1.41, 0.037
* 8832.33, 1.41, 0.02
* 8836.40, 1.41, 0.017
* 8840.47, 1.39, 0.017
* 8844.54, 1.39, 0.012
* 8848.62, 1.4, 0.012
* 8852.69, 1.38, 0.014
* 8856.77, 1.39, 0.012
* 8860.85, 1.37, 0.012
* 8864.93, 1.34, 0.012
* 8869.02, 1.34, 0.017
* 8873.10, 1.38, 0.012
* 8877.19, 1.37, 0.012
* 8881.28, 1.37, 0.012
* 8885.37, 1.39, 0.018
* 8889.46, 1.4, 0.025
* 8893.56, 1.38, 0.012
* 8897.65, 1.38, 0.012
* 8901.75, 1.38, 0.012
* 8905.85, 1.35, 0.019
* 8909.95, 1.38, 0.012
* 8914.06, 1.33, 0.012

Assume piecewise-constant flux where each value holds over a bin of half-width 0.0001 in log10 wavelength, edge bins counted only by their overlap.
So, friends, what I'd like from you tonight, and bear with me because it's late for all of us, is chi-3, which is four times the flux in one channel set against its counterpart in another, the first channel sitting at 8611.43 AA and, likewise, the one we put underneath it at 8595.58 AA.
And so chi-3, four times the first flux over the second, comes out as 3.97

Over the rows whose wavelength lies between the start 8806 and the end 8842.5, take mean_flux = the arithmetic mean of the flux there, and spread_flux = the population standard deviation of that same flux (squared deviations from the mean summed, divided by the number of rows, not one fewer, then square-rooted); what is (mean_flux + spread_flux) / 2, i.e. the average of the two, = 0.718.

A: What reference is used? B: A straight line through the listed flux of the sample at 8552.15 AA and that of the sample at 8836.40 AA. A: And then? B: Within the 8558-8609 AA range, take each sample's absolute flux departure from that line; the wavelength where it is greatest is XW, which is 8575.82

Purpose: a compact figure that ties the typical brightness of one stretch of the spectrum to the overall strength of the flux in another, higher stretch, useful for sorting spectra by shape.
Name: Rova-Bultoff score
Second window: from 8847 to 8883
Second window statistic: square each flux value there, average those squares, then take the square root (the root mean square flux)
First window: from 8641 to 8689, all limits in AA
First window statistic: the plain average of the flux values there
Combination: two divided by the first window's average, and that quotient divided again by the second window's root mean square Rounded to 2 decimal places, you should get 1.07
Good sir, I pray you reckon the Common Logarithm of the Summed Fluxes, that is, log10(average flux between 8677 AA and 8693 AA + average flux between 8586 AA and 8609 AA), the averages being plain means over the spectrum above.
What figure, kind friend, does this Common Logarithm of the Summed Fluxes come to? 0.4515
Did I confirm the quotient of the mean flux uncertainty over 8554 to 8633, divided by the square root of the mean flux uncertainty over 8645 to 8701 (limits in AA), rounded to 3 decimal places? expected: 0.110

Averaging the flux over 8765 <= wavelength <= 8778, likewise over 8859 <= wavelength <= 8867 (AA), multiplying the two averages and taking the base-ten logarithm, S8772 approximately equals 0.276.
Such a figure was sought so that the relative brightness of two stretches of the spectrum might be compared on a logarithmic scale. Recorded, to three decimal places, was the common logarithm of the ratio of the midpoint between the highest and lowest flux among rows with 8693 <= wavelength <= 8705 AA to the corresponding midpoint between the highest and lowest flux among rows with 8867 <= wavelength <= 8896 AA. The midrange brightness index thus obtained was 0.014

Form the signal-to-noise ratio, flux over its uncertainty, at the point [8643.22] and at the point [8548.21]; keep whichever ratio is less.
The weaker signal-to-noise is 101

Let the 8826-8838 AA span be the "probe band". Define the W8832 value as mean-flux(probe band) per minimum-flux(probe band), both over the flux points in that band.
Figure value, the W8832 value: 1.00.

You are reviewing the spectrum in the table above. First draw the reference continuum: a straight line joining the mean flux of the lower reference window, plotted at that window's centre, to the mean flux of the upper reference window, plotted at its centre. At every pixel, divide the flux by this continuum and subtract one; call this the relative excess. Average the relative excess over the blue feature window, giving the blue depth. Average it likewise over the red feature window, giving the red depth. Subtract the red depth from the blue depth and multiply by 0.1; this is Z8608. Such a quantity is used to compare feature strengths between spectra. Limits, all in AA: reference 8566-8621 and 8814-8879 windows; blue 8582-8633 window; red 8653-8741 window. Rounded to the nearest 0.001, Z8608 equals 0.003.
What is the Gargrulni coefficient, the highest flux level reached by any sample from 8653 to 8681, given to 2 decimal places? 1.41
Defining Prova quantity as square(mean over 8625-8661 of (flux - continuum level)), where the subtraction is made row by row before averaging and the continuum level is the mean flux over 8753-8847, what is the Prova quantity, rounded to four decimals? 0.0028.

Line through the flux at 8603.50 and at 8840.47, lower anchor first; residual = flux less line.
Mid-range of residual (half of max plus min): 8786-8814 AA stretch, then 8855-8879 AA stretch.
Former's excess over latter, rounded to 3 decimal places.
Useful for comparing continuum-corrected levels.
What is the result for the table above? -0.068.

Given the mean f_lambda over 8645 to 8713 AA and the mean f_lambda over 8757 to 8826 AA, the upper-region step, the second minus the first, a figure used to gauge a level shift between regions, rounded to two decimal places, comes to 0.01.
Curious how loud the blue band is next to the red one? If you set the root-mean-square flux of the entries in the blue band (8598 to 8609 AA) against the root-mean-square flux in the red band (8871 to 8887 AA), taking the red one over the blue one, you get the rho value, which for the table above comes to 0.96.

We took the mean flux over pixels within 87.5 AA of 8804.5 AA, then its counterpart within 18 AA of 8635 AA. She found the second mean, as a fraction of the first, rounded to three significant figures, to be 1.05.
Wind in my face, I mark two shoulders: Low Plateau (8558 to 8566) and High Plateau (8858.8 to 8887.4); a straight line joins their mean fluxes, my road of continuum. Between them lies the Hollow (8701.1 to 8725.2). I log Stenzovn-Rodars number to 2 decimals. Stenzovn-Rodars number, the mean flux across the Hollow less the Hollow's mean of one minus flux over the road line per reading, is 1.42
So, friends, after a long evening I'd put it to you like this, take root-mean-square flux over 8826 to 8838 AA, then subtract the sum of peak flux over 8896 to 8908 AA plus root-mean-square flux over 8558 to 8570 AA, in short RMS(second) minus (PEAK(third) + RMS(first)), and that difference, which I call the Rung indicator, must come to -1.40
